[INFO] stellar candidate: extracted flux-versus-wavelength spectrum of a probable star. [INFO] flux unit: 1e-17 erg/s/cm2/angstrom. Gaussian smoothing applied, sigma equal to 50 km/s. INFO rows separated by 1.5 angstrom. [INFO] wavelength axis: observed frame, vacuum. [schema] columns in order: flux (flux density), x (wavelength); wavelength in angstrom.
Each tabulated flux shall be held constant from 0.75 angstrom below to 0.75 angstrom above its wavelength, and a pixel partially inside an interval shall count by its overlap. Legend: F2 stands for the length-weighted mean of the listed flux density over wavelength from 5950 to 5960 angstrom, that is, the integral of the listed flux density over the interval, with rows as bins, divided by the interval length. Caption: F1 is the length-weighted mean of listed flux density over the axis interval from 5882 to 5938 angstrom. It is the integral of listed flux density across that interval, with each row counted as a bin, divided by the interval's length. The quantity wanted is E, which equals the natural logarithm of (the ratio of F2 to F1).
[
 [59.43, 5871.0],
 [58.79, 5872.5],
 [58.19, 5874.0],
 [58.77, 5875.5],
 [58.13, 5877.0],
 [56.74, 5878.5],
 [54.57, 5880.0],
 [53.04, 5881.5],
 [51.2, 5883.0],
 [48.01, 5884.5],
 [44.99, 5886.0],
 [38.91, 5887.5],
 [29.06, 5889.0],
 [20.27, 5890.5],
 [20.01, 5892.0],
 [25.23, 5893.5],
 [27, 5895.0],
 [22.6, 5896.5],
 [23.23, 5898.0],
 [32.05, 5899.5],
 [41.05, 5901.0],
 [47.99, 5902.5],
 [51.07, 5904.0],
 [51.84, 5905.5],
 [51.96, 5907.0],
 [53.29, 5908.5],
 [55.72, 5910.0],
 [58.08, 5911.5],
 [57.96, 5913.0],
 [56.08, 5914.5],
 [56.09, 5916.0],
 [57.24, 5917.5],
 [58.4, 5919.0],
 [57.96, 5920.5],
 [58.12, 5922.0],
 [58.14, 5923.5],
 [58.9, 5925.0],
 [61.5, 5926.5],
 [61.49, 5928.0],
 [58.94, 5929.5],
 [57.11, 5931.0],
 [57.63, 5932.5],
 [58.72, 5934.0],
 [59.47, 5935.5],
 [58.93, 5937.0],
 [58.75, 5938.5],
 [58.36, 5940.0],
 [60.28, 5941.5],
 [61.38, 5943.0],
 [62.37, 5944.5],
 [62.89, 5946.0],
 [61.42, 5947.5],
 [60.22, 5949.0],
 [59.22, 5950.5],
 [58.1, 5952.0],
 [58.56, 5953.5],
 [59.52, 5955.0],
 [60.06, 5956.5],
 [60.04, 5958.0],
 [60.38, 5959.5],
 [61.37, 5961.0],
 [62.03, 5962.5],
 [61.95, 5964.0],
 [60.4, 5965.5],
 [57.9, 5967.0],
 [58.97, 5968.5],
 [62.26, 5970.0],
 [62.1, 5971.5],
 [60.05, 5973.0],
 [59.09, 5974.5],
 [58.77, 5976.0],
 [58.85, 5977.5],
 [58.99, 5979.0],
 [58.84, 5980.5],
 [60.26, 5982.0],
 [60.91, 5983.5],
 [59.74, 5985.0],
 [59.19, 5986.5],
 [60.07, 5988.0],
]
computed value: 0.21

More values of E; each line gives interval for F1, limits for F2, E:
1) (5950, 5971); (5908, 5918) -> -0.06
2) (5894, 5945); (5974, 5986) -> 0.11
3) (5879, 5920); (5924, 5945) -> 0.30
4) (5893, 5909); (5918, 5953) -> 0.43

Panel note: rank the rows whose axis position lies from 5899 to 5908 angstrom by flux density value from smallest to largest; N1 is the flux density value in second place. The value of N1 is 41.05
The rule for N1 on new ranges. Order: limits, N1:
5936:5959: 58.36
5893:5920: 23.23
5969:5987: 58.84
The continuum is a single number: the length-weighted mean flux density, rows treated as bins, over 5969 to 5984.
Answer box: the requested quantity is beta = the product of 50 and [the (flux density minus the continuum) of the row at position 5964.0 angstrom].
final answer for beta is 99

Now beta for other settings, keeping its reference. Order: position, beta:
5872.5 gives -59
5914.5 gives -195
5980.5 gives -57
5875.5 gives -60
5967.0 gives -104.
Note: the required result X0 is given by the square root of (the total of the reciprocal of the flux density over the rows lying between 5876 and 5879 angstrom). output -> 0.187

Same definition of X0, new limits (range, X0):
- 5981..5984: 0.182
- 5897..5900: 0.272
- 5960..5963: 0.180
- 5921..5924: 0.185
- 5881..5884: 0.196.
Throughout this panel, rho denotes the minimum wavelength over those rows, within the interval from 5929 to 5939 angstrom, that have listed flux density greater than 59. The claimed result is 5935.5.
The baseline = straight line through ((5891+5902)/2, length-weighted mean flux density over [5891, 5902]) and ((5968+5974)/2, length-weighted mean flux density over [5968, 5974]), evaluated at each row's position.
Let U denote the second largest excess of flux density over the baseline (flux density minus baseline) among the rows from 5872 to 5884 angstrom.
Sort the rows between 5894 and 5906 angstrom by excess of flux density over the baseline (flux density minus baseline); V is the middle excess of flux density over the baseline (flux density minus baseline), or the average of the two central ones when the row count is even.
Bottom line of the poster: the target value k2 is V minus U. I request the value -33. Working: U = 41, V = 7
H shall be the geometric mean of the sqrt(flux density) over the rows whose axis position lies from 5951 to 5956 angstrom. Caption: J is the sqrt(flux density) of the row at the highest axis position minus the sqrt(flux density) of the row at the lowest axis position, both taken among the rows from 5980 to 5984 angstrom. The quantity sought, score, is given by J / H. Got 0.017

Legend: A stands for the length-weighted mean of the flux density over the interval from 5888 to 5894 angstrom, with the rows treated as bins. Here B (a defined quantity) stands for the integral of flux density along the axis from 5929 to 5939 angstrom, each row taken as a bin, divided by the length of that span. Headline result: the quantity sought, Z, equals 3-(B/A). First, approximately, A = 24.2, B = 58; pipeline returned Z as 0.58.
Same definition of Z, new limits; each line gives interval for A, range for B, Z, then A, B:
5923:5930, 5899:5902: 2.37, 59.9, 38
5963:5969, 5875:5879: 2.03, 59.9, 58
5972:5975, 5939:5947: 1.98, 59.8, 61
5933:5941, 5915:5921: 2.03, 58.9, 57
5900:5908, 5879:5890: 2.06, 48.4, 45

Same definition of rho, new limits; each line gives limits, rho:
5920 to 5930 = 5926.5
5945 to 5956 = 5946.0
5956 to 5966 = 5956.5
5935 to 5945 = 5935.5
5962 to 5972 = 5962.5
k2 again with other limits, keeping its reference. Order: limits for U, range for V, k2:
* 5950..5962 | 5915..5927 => 14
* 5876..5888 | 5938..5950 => -25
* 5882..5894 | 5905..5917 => -5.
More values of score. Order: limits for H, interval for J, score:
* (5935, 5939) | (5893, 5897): -0.035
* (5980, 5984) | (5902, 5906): 0.035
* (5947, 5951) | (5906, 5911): 0.033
